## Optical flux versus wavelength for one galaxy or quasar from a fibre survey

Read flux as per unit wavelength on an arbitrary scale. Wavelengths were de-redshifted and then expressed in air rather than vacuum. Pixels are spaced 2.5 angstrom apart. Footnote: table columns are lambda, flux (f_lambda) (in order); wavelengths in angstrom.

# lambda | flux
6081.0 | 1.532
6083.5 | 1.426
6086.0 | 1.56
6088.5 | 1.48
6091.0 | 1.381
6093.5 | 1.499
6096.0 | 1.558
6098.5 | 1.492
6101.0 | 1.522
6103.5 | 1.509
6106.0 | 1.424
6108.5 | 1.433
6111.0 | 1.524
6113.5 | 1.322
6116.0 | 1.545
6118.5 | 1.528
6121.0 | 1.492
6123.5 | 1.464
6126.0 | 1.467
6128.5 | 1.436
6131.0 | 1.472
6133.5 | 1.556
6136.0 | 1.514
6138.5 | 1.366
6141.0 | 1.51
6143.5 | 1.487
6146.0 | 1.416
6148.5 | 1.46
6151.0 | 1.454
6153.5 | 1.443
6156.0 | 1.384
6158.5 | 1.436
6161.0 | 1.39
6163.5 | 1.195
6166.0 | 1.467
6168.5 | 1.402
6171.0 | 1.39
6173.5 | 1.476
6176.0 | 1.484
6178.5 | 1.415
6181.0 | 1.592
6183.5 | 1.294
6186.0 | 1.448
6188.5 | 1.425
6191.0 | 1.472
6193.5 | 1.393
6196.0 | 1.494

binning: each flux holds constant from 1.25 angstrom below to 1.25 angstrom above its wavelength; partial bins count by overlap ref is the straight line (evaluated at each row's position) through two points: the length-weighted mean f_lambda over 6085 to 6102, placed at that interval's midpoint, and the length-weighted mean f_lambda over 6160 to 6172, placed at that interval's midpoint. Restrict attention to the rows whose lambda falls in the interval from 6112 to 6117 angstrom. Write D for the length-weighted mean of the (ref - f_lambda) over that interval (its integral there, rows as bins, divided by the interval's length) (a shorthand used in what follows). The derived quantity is 0.03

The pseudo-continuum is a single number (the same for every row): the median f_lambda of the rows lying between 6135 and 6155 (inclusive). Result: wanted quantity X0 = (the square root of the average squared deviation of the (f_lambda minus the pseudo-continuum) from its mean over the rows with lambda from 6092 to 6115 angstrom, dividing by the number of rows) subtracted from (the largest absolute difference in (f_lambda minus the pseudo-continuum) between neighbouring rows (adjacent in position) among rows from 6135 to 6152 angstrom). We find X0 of 0.08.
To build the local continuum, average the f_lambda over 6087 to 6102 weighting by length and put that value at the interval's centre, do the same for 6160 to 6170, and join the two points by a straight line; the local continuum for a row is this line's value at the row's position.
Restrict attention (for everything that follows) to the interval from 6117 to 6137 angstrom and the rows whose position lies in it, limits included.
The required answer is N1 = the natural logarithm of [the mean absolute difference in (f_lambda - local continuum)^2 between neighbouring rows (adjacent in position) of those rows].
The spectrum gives -5.3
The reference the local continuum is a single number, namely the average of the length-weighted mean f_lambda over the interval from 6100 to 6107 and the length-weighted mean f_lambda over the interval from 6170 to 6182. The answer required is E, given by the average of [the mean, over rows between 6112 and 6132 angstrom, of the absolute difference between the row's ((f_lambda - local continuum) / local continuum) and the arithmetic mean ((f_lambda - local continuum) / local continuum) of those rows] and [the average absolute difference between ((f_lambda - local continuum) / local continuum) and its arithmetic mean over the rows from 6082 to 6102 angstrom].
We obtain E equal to 0.0302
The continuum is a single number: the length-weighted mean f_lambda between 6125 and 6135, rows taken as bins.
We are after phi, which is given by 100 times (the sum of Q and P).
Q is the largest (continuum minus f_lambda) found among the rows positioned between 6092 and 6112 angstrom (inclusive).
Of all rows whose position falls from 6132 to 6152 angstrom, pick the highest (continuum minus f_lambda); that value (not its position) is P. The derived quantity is 18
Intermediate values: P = 0.118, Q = 0.06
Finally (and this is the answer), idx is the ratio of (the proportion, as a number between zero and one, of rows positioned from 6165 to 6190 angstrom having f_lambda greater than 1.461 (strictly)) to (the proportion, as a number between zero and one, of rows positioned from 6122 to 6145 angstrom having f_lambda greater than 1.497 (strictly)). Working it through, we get 1.2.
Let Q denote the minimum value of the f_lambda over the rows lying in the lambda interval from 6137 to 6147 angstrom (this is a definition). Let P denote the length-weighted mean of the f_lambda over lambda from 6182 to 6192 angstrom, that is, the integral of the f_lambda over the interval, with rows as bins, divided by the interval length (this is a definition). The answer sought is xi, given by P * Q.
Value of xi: 1.93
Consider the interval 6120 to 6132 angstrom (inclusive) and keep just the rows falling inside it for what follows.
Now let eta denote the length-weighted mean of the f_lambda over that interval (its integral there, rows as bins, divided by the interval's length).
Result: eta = 1.47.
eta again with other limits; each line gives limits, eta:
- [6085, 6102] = 1.50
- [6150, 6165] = 1.38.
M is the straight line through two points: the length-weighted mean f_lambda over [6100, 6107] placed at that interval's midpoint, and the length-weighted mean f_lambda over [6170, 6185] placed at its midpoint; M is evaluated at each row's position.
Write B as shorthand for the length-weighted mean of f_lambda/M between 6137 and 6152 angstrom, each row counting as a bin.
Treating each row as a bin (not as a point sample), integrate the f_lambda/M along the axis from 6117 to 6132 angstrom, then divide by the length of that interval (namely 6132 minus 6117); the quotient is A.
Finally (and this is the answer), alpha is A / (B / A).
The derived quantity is 1.01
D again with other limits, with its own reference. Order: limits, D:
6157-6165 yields 0.03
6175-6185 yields -0.10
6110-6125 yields -0.02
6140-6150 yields -0.06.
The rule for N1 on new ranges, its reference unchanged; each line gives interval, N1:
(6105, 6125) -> -5.3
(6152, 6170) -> -4.5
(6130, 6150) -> -4.8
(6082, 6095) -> -4.8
